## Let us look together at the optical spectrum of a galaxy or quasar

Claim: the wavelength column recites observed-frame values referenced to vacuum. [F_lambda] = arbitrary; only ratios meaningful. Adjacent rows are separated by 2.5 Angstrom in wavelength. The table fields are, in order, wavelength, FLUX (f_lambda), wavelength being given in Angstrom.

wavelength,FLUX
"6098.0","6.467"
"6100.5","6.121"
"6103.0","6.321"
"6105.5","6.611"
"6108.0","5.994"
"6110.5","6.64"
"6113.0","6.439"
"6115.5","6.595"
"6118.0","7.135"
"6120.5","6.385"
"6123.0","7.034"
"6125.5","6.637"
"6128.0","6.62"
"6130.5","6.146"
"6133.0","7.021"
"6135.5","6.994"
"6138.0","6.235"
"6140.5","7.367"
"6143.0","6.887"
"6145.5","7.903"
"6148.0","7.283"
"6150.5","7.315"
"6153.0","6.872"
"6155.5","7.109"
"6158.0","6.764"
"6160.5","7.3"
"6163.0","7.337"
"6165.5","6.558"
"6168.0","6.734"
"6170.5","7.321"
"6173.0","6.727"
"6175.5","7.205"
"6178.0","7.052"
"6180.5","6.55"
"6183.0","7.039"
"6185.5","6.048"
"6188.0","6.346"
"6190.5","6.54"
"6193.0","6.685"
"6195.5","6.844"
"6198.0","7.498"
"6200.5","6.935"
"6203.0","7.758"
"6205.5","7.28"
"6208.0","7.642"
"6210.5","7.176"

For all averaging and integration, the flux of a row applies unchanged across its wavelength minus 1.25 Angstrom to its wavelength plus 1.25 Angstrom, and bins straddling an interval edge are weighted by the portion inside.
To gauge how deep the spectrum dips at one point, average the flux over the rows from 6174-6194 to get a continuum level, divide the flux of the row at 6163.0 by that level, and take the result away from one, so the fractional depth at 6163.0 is -0.10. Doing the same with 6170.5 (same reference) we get -0.10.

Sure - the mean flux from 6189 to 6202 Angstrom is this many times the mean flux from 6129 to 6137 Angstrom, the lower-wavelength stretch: 1.03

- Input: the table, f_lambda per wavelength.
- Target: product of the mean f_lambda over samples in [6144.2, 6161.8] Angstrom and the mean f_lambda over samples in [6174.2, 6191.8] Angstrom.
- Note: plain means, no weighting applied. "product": 48.3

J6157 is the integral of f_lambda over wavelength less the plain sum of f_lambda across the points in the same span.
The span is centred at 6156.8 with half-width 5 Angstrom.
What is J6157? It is 42.1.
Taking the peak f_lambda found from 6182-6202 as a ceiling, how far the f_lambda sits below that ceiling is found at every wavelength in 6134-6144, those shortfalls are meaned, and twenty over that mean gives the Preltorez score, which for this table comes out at 32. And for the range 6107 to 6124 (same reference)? 22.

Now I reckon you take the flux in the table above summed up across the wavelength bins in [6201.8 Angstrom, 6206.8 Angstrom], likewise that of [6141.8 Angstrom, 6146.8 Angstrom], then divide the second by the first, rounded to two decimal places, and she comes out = 0.98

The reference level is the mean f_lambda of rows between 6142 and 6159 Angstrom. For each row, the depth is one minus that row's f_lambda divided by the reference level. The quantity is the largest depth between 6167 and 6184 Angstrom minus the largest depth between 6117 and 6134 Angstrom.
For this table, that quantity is -0.056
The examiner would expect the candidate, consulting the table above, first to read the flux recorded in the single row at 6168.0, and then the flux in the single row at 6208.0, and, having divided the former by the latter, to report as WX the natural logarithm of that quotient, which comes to -0.126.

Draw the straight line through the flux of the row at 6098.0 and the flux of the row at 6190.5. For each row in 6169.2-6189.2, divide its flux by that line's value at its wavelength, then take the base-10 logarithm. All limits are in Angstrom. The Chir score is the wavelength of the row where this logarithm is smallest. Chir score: 6185.5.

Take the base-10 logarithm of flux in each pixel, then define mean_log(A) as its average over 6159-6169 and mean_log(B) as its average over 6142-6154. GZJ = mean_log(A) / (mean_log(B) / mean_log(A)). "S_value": 0.827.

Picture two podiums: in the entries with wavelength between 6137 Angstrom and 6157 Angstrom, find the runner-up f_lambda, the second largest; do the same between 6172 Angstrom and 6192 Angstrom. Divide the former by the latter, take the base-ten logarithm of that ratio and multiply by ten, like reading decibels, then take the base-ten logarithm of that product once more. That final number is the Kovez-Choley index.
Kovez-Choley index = -0.72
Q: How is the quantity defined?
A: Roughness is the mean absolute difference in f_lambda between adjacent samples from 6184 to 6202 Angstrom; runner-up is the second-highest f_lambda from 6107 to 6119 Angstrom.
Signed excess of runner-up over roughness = 6.30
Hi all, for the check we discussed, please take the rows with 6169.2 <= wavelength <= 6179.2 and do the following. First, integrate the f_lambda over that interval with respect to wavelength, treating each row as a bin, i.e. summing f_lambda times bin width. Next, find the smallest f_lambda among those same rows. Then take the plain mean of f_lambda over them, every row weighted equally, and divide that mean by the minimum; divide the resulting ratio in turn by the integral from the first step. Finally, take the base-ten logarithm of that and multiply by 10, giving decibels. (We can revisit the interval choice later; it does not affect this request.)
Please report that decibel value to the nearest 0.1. -18.3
